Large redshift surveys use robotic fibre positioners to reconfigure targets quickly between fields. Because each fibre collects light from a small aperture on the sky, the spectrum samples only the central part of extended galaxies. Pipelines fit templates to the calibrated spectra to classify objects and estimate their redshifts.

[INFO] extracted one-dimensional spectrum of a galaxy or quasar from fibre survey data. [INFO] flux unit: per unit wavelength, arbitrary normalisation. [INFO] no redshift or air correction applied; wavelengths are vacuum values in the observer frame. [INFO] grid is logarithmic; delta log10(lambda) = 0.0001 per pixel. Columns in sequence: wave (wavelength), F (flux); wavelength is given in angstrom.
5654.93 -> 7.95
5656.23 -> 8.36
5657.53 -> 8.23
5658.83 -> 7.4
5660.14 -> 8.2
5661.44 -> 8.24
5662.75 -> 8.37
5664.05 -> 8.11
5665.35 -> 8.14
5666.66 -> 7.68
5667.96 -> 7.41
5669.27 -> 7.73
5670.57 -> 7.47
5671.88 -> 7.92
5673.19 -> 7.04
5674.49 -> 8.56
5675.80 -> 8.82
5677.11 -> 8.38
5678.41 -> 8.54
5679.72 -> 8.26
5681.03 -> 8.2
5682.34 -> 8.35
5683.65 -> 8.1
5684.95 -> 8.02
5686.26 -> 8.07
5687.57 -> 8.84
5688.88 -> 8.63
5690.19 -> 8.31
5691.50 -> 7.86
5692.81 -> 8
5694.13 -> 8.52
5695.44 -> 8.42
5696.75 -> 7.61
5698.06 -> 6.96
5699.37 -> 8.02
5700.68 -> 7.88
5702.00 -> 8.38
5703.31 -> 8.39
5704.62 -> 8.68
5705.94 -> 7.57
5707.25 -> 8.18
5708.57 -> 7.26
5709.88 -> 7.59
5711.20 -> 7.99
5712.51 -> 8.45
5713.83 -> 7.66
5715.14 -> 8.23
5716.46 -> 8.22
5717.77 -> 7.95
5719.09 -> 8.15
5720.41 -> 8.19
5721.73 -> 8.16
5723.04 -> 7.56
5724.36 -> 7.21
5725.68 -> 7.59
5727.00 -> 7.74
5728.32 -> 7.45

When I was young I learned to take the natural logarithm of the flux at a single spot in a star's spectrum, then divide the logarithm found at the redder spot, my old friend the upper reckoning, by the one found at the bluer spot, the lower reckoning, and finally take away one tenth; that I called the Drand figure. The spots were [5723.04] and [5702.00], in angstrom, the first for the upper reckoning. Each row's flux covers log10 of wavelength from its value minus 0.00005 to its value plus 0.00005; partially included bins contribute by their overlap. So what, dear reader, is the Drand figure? 0.852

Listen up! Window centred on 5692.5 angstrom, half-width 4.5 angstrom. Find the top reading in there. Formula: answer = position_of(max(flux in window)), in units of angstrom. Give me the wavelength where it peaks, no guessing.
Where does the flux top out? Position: 5688.88 angstrom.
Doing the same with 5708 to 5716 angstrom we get 5712.51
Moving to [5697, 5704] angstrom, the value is 5703.31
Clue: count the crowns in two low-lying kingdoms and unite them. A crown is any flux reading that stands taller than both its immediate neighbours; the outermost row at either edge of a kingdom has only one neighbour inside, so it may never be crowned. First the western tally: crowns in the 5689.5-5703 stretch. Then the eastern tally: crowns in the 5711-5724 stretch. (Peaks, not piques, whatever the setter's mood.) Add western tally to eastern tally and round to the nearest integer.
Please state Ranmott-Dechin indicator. 5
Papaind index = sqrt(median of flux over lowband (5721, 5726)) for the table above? 2.75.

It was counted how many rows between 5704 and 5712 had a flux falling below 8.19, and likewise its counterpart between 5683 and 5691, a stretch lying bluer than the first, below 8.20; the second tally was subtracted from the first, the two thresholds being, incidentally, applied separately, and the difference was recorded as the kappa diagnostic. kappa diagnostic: 2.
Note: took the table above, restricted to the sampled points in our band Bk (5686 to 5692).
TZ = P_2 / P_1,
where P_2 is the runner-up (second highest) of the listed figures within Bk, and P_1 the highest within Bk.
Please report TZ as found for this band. 0.976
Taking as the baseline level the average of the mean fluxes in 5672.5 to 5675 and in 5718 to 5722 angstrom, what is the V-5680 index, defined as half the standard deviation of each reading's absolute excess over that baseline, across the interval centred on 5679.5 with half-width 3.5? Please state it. 0.06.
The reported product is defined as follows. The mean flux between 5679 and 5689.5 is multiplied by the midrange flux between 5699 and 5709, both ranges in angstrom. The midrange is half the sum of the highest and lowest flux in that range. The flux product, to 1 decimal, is 66.2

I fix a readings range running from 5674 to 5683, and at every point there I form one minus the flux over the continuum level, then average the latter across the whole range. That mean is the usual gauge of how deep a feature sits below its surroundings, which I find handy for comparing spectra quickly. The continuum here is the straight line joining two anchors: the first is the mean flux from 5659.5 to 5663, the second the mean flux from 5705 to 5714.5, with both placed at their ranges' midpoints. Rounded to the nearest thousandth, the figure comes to -0.041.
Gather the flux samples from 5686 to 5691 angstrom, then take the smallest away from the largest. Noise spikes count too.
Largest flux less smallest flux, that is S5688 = 0.77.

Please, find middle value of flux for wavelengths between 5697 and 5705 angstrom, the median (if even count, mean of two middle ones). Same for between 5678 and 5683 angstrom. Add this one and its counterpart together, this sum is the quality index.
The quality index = 16.5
